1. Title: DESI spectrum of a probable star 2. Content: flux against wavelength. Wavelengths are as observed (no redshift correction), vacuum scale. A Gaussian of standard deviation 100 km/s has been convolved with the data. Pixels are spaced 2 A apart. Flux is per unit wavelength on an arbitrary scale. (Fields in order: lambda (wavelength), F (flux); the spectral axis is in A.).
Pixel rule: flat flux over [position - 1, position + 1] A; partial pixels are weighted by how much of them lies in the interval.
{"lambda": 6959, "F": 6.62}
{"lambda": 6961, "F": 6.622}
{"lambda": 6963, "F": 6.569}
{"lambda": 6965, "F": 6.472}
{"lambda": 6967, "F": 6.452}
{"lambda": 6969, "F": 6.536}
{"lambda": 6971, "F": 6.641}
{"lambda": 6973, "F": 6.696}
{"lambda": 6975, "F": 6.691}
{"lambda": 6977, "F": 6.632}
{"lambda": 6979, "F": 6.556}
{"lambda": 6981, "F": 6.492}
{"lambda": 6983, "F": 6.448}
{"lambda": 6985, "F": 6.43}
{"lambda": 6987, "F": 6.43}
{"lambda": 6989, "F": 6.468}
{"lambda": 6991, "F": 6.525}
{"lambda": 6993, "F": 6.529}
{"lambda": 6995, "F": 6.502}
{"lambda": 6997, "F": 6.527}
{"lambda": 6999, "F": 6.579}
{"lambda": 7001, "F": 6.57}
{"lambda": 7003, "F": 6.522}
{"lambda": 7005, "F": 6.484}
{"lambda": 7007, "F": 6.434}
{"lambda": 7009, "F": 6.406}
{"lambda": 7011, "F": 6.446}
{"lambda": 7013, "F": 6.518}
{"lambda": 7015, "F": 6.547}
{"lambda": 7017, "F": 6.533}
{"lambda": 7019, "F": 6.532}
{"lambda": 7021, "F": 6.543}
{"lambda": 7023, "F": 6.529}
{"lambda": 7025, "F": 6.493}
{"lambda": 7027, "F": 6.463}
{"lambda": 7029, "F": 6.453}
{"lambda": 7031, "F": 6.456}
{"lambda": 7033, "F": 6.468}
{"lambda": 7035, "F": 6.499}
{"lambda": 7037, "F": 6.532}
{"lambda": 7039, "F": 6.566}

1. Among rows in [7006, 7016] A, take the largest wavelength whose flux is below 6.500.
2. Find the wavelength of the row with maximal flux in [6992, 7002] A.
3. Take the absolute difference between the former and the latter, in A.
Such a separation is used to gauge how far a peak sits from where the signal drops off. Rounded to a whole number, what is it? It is 12 A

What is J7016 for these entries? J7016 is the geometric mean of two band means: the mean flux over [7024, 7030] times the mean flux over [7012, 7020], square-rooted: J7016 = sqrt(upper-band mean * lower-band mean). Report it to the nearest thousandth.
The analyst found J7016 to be 6.501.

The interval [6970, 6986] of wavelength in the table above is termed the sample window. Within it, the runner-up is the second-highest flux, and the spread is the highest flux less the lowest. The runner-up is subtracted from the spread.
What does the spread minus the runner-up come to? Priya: -6.425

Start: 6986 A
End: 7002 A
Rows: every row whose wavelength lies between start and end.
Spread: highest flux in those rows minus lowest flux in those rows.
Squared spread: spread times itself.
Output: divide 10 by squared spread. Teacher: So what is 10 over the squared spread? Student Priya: 450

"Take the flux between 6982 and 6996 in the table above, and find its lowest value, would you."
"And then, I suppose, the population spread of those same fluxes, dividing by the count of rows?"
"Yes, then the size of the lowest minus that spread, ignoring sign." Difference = 6.39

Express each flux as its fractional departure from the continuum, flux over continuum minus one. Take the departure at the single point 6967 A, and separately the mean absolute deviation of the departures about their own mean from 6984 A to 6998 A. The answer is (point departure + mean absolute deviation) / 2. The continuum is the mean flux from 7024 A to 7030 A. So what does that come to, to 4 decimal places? 0.0016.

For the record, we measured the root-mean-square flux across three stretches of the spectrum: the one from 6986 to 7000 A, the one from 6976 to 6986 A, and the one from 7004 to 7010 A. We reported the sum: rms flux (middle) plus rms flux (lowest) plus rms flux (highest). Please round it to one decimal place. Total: 19.5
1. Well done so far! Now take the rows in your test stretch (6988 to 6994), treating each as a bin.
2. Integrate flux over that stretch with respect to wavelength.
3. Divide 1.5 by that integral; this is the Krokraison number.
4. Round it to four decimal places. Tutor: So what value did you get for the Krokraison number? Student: 0.0384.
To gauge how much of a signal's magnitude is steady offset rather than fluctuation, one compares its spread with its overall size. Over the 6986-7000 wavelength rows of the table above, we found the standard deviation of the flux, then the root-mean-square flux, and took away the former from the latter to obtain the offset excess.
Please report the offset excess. 6.46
